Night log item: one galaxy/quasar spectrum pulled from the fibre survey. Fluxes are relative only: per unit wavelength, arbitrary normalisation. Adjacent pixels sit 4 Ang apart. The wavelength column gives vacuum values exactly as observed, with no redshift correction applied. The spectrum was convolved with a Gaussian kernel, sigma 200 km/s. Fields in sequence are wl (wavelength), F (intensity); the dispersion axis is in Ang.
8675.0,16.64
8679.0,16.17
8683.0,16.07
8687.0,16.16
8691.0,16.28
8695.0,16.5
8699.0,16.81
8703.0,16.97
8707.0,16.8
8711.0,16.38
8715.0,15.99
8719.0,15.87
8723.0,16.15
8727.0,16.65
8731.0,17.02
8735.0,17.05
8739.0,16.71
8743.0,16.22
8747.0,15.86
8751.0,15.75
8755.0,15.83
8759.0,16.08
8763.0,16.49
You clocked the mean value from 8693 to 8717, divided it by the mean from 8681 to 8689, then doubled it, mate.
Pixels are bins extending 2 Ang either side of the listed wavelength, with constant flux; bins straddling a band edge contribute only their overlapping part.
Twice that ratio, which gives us 2.06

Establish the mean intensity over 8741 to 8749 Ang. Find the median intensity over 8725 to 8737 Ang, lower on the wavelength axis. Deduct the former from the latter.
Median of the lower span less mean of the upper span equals 1.0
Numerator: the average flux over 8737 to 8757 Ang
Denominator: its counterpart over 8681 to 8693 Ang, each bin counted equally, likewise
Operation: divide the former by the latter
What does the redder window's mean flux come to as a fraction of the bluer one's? 0.994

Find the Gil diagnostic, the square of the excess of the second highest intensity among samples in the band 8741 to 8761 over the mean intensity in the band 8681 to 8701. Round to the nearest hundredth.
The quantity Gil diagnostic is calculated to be 0.08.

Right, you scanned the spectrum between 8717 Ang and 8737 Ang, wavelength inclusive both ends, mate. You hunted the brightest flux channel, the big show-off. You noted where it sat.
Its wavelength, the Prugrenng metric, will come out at 8735.0 Ang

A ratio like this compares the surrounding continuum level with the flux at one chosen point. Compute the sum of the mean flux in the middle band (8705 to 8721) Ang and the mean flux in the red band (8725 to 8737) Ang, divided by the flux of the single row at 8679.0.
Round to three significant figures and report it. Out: 2.05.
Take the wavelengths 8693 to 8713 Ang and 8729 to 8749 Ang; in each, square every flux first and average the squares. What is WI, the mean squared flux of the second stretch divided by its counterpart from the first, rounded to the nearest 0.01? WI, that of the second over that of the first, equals 0.99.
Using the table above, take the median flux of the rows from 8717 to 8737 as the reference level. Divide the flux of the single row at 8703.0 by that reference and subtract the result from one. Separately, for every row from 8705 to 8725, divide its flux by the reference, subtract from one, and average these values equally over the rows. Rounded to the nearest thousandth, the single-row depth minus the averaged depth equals -0.044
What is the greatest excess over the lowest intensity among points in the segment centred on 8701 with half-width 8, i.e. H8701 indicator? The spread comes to 0.47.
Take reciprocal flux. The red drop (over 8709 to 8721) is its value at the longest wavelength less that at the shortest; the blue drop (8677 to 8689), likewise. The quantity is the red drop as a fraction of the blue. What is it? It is 51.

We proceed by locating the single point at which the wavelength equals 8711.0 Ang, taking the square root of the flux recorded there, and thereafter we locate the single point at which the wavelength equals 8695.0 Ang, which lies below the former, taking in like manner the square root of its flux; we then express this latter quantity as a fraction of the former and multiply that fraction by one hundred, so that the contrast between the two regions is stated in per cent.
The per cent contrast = 100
